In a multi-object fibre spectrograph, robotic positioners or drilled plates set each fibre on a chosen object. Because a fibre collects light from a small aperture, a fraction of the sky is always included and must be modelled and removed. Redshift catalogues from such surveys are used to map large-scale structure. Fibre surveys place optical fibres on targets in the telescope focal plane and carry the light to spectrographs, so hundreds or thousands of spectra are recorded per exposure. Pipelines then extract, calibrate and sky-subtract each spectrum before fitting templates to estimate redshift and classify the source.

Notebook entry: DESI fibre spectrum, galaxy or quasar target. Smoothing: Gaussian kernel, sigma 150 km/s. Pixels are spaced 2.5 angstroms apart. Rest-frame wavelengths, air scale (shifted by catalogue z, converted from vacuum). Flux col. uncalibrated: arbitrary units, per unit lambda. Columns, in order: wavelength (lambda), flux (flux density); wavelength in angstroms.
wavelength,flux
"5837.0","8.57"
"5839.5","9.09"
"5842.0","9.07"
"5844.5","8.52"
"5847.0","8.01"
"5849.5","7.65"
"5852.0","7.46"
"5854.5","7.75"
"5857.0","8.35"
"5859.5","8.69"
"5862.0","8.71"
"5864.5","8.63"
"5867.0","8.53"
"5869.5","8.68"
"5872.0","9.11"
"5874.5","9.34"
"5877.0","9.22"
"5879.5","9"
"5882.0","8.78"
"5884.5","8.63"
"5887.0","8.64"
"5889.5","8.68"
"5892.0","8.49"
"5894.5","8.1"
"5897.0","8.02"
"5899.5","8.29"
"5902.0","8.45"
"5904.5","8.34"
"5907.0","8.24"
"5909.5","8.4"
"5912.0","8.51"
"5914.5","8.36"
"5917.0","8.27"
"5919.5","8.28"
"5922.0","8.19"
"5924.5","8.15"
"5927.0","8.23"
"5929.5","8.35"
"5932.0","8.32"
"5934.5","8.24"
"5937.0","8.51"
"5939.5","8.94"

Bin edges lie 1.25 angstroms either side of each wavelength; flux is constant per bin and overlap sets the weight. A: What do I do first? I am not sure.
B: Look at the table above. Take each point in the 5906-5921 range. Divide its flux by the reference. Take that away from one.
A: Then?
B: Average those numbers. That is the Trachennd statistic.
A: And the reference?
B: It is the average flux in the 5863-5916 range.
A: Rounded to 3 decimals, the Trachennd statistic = 0.029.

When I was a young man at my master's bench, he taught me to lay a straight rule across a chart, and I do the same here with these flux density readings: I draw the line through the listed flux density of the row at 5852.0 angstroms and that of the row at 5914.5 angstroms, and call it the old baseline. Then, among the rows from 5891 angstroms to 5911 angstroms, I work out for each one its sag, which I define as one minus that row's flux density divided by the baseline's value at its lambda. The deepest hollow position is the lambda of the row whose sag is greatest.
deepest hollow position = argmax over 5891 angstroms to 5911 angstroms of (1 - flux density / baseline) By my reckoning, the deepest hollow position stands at 5897.0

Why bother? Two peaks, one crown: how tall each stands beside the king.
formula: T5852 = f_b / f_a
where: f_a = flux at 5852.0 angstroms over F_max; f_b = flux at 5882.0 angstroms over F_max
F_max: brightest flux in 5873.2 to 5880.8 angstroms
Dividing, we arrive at 1.18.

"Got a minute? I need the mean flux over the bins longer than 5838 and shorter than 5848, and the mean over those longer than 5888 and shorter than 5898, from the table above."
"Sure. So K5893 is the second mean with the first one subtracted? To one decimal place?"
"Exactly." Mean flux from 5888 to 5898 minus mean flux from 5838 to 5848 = -0.3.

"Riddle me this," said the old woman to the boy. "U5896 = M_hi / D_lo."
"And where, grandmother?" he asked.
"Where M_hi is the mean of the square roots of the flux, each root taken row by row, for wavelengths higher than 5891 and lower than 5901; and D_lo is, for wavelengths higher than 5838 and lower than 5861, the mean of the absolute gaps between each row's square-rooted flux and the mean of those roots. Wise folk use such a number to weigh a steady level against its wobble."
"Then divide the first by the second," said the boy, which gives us 32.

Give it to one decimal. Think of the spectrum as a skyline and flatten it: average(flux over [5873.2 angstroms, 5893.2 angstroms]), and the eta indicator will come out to 8.8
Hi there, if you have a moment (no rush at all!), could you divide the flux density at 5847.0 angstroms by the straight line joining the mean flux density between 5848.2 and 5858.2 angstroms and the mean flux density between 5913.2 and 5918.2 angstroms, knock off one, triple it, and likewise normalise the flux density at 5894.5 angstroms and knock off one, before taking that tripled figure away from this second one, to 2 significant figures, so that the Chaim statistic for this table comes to -0.11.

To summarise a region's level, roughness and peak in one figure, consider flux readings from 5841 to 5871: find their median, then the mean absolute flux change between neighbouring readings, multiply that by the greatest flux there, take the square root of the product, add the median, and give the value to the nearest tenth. 10.1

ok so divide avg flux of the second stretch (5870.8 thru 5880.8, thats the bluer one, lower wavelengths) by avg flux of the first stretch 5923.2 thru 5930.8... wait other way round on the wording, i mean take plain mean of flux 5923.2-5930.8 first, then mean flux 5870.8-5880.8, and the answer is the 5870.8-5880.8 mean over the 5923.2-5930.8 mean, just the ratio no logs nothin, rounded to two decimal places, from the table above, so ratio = 1.11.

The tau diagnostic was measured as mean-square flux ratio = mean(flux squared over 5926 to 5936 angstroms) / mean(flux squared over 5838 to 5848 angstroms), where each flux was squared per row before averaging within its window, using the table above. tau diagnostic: 0.91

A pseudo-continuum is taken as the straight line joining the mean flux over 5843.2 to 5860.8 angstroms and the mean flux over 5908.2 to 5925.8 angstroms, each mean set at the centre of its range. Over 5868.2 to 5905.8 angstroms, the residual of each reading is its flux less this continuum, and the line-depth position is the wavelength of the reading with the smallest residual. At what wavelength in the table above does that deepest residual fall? 5897.0 angstroms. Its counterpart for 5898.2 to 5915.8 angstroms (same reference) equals 5907.0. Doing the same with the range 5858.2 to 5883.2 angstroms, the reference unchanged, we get 5867.0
